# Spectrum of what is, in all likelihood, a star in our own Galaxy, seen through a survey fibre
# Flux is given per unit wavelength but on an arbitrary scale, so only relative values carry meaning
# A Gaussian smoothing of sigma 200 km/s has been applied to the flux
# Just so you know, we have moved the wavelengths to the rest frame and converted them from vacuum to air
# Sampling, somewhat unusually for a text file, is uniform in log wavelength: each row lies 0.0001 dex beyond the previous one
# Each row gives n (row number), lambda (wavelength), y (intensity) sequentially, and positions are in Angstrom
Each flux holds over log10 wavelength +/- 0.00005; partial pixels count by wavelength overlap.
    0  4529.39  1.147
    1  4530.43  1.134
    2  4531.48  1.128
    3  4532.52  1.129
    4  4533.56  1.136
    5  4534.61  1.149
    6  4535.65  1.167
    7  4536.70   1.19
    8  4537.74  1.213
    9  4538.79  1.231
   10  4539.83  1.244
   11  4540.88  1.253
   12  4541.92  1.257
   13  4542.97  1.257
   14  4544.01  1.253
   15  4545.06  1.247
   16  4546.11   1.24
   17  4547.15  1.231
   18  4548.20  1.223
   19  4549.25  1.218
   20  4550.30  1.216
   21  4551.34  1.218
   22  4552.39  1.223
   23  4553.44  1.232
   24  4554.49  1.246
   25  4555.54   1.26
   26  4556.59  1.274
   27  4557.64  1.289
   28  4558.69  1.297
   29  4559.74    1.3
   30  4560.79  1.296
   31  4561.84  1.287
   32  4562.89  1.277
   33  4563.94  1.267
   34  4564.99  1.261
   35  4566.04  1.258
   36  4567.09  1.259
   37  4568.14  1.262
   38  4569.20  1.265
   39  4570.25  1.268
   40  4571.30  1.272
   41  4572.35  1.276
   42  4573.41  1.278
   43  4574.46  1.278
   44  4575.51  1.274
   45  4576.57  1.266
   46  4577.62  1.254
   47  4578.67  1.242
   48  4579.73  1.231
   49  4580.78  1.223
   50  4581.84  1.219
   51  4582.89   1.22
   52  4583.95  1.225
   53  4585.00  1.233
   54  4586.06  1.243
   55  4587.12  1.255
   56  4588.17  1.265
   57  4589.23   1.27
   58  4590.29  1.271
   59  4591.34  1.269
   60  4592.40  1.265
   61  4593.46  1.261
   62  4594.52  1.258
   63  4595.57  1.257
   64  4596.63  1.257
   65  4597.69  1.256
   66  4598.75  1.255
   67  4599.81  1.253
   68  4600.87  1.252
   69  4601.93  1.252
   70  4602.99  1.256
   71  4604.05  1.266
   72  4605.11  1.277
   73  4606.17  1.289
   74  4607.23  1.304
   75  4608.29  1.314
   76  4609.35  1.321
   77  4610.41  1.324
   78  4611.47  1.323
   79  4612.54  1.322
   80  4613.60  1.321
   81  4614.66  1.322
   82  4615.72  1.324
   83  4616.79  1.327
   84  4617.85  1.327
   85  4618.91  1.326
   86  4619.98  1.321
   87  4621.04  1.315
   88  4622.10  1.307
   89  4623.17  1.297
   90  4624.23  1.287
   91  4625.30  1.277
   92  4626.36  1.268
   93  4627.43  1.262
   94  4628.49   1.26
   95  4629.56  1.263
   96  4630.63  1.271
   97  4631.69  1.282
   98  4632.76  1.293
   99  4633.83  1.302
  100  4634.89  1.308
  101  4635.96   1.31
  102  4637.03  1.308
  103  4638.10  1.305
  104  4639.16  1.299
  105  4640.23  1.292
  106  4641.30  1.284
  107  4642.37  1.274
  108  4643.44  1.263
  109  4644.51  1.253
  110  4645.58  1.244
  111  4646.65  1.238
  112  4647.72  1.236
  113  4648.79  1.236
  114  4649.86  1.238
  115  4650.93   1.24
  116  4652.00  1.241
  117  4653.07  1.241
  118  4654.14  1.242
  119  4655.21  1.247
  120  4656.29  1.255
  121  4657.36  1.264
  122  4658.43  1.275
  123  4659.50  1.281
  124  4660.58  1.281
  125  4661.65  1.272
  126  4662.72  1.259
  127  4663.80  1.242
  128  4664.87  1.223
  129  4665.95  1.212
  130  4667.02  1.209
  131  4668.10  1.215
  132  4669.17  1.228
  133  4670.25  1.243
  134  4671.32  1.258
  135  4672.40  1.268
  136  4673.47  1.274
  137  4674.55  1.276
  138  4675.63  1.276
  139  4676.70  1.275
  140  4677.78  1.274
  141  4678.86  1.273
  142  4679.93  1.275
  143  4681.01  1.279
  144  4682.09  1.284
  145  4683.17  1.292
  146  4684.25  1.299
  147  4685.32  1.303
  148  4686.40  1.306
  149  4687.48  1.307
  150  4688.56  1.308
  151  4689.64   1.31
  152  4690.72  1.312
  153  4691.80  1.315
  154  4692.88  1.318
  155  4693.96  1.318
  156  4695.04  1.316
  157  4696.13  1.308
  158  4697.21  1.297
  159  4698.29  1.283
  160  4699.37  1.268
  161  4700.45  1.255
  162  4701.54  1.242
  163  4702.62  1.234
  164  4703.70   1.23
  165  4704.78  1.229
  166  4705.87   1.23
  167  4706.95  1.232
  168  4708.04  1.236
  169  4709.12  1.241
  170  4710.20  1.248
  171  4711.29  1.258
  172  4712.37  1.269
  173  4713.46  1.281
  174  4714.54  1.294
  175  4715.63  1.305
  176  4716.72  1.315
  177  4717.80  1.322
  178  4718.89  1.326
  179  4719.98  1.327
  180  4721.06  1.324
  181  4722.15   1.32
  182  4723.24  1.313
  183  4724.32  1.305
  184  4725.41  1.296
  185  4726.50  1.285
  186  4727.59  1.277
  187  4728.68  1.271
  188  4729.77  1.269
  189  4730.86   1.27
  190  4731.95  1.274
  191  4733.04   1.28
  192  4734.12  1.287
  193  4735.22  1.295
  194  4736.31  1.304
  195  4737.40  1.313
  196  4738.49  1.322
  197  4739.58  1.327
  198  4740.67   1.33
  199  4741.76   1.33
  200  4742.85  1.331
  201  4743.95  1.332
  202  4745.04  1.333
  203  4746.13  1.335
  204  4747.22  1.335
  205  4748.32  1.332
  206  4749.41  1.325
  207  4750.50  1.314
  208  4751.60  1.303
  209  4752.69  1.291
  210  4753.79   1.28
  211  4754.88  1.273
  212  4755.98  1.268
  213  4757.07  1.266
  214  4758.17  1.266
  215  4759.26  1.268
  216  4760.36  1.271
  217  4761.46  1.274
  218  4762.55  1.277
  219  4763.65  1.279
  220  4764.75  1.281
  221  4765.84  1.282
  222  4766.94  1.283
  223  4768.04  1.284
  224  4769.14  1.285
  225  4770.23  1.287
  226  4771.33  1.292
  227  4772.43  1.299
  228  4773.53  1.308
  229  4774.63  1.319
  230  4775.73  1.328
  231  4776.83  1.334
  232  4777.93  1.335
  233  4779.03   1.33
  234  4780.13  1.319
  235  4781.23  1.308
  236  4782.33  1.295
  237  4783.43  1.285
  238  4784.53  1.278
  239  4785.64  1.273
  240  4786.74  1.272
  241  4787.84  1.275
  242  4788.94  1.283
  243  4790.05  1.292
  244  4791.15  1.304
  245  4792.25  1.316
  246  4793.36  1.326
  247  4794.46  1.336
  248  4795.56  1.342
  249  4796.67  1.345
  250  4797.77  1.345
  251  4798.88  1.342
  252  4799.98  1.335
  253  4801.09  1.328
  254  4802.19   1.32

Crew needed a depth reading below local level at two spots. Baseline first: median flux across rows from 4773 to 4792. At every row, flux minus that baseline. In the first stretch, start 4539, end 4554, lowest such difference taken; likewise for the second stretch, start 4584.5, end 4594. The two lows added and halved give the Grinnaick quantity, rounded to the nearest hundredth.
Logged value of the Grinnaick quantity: -0.08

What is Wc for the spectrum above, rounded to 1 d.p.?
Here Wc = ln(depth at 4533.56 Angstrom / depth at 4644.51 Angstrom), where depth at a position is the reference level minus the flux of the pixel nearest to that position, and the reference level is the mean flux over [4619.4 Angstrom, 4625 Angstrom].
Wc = 1.2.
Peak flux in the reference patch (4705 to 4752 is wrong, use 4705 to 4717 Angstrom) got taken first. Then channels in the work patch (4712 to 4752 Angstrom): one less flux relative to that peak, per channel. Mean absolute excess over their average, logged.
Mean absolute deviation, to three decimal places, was 0.015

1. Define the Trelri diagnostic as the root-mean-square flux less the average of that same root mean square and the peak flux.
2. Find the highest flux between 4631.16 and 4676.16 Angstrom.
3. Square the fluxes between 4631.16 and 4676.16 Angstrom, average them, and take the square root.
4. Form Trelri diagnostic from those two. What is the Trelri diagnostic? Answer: -0.024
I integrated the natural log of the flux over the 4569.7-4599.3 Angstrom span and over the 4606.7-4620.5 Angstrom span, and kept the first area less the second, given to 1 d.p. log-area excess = 2.9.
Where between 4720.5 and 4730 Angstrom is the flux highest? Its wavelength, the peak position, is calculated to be 4721.06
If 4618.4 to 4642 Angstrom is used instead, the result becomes 4618.91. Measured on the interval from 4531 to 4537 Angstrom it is 4536.70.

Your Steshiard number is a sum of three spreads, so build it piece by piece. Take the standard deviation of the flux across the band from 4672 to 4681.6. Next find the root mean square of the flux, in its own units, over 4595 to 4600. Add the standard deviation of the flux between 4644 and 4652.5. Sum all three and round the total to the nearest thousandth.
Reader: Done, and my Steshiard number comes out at 1.264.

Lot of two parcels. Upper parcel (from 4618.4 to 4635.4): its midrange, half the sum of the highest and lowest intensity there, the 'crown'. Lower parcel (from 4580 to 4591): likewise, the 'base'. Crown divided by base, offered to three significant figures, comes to 1.04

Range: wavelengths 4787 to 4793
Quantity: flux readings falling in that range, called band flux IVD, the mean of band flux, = 1.29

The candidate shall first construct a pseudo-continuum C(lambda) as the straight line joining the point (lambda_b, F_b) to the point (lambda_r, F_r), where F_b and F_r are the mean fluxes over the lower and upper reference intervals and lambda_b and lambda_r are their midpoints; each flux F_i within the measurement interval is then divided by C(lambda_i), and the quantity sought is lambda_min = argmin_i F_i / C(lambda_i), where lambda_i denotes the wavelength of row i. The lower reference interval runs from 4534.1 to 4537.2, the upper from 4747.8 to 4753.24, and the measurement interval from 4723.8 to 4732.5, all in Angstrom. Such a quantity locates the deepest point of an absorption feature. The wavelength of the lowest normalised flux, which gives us 4729.77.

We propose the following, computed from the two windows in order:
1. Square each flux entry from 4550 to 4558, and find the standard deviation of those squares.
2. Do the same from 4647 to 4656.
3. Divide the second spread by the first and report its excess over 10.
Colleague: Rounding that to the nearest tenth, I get -9.9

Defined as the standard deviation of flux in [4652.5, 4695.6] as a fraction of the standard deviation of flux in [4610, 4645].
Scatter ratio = 1.3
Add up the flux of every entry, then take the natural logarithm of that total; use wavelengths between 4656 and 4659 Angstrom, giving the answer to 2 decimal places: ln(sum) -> 1.33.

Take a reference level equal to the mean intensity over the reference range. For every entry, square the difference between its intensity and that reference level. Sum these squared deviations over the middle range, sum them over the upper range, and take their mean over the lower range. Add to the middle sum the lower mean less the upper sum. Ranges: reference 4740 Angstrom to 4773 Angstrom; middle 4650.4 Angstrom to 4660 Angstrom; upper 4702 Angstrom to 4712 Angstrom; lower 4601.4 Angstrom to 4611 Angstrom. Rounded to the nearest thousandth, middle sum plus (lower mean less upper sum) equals -0.013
